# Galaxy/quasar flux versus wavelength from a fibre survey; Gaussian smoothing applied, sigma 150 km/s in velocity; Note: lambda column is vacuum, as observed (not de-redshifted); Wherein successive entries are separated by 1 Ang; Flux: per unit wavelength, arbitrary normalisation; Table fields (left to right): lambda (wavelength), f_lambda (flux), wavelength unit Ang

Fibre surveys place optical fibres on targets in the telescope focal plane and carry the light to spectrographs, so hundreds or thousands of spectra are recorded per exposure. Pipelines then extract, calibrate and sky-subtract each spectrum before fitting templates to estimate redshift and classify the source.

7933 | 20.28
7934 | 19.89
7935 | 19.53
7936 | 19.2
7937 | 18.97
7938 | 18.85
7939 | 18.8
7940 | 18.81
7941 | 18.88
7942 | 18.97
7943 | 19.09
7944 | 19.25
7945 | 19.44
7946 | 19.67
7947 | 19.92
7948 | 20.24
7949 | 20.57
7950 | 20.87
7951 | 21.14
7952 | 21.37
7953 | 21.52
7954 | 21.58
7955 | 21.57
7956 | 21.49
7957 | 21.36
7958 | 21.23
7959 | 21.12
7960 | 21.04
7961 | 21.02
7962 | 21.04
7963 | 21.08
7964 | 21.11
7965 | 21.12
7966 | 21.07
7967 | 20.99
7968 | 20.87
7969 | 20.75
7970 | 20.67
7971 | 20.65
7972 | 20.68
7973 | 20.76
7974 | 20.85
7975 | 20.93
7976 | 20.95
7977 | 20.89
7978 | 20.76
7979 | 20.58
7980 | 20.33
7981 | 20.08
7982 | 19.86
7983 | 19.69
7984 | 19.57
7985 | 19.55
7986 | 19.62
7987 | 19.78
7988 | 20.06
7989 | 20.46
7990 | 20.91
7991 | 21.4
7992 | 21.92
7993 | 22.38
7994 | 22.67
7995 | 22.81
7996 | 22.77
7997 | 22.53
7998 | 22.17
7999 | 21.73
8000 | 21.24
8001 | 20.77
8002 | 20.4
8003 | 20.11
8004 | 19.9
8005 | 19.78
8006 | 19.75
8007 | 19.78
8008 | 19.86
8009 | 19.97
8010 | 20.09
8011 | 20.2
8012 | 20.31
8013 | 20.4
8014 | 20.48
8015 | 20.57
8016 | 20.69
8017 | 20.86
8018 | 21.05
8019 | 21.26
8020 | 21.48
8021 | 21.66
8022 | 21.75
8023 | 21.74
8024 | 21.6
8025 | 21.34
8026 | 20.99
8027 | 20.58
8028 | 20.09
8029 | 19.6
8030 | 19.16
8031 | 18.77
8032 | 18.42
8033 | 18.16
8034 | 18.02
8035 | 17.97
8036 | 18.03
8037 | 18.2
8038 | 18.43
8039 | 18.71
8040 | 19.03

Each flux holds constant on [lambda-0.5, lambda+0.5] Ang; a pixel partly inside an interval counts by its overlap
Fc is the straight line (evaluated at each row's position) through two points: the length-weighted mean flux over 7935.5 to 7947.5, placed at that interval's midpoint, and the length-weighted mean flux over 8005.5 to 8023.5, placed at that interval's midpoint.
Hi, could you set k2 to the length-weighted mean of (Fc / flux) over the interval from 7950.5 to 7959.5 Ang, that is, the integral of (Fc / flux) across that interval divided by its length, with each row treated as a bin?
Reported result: 0.91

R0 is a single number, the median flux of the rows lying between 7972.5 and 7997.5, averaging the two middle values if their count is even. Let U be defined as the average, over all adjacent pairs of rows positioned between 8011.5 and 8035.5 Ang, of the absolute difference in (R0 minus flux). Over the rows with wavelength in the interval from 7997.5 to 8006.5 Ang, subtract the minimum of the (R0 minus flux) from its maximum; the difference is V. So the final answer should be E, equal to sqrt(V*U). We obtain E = 0.74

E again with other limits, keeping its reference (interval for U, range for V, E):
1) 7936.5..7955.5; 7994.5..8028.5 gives 0.71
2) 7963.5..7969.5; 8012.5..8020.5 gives 0.29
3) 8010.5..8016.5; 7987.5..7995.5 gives 0.52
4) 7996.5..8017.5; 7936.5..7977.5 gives 0.74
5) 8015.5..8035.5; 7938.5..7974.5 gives 0.84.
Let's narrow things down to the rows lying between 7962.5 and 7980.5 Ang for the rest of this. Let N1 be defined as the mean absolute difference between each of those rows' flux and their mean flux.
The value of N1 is 0.17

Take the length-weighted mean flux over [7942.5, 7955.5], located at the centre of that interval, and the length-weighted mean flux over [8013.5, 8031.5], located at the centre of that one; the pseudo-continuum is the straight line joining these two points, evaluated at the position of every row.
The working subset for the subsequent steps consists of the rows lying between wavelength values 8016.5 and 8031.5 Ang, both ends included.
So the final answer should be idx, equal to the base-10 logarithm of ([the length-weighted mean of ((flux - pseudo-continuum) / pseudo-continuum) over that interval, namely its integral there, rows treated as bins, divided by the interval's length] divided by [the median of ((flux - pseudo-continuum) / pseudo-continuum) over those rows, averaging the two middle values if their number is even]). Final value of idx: -1.0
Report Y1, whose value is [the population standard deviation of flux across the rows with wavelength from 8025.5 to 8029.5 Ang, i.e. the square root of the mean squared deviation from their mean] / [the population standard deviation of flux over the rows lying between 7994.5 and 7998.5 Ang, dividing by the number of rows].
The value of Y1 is 2.0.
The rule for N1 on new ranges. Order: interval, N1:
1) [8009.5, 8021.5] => 0.42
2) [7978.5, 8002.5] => 0.99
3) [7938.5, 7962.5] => 0.92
